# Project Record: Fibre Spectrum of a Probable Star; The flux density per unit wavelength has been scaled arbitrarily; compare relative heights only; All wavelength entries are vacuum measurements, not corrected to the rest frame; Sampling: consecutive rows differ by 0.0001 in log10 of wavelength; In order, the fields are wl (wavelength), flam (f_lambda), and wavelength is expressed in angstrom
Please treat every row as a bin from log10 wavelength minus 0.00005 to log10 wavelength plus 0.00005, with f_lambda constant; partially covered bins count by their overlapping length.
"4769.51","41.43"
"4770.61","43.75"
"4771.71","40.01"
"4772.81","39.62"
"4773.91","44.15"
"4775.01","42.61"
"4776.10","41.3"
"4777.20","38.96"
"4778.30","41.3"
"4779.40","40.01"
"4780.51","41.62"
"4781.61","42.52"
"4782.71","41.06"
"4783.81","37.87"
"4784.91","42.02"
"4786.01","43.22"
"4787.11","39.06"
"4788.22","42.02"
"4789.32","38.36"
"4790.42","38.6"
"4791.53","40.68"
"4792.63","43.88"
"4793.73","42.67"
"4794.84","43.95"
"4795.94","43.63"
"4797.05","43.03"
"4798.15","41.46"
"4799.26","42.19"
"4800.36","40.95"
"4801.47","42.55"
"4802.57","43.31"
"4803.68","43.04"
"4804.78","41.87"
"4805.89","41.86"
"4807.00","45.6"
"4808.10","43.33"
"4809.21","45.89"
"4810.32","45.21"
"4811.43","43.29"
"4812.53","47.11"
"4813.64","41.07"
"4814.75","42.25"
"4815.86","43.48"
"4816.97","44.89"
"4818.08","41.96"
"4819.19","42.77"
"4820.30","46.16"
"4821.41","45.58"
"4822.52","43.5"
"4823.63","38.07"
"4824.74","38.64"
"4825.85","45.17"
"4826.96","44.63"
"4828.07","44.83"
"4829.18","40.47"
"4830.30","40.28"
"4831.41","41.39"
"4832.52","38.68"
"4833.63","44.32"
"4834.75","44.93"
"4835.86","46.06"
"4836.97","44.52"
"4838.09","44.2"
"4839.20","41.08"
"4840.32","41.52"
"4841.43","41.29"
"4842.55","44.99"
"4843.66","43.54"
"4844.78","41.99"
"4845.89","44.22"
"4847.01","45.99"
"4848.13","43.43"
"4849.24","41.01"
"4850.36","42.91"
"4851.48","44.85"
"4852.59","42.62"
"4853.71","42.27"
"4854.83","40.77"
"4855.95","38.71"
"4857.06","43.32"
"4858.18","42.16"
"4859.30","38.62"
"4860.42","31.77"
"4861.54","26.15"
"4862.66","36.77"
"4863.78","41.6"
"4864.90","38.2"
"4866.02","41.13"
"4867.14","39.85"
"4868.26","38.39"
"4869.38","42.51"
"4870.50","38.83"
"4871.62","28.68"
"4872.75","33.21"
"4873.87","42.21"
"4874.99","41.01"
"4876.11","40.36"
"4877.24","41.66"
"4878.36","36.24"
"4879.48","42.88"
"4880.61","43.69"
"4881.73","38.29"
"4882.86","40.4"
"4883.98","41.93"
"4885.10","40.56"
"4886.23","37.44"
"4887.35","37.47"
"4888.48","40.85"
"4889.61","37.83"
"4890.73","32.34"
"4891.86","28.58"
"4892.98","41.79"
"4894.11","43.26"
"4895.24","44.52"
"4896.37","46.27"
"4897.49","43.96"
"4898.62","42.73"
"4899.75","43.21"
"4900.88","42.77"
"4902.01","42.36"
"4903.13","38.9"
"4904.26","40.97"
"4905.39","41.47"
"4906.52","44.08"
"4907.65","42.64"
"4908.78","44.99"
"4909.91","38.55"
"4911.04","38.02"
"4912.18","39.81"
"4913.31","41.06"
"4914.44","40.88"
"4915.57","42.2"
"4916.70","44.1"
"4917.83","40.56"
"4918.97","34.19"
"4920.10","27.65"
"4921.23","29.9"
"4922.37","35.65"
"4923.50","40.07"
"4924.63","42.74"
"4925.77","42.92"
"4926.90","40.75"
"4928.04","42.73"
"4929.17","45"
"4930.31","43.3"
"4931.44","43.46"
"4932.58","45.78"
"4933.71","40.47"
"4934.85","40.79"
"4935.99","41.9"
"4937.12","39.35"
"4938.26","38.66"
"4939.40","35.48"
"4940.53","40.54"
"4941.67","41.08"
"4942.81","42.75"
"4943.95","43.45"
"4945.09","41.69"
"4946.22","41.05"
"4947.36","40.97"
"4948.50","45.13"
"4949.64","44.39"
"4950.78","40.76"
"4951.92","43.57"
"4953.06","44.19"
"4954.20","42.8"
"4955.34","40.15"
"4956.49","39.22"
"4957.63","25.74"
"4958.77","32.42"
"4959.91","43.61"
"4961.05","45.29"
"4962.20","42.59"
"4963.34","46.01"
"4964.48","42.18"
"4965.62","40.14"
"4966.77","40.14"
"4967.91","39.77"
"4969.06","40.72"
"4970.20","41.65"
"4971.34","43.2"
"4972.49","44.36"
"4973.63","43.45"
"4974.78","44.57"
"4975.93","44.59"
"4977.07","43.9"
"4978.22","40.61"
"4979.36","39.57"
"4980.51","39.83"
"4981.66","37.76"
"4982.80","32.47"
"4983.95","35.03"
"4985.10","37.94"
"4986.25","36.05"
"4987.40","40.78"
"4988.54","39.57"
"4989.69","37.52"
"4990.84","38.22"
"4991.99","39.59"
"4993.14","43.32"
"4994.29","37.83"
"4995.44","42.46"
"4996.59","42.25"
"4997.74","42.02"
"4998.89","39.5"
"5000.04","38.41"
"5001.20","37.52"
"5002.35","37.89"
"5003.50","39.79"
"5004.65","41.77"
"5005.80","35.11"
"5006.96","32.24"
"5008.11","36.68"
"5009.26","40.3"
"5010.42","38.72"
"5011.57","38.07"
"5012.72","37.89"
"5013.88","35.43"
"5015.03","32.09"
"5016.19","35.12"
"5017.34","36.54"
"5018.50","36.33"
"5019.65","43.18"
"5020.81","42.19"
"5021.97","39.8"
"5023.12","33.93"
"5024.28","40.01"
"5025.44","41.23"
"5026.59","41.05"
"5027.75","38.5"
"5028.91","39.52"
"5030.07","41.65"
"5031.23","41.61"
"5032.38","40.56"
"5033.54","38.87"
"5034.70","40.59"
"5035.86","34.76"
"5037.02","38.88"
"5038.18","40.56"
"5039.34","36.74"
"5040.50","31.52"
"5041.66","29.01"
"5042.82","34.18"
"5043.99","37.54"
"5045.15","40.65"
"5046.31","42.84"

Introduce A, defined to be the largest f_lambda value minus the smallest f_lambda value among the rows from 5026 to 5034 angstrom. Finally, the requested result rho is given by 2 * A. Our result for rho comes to 6.3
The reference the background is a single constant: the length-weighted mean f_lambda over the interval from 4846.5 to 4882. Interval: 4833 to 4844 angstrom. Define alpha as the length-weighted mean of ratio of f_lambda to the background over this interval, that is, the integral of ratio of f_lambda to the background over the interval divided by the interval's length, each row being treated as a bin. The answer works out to 1.10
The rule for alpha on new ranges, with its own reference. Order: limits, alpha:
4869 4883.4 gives 0.99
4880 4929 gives 1.01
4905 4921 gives 1.00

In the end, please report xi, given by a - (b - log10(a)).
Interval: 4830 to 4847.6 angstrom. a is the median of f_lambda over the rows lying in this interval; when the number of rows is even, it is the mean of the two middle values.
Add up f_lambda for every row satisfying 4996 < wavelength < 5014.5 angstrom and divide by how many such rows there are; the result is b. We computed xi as 7.2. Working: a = 43.9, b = 38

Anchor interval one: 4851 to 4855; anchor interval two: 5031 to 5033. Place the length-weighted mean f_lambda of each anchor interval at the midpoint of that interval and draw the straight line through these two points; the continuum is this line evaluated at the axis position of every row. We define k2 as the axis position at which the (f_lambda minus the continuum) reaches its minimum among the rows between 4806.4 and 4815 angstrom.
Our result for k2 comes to 4813.64 angstrom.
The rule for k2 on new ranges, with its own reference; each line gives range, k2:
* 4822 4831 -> 4823.63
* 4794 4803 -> 4800.36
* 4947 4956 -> 4955.34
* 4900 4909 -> 4903.13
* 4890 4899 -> 4891.86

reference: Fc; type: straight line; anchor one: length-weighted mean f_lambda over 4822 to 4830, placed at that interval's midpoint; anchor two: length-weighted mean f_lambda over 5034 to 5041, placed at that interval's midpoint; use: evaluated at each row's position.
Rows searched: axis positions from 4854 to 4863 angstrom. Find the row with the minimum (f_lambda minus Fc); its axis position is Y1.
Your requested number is 4861.54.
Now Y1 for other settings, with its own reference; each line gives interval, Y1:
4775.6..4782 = 4777.20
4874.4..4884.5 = 4878.36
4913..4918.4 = 4917.83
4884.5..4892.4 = 4891.86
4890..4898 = 4891.86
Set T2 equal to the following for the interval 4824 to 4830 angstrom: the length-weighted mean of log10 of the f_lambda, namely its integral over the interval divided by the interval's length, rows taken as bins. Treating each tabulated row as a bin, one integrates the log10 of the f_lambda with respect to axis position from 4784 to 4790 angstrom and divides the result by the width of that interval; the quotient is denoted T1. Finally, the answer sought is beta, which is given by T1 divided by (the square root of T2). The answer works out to 1.26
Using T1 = 1.61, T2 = 1.63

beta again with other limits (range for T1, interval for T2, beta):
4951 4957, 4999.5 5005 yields 1.29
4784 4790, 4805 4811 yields 1.26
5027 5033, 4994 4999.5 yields 1.26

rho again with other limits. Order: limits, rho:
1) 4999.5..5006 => 13.3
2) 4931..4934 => 10.6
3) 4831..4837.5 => 14.8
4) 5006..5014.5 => 16.1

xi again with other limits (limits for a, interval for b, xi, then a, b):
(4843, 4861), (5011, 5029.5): 5.9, 42.4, 38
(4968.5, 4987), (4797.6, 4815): -0.9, 40.7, 43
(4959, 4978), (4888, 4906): 4.2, 43.3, 41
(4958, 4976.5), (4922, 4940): 3.3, 42.9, 41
